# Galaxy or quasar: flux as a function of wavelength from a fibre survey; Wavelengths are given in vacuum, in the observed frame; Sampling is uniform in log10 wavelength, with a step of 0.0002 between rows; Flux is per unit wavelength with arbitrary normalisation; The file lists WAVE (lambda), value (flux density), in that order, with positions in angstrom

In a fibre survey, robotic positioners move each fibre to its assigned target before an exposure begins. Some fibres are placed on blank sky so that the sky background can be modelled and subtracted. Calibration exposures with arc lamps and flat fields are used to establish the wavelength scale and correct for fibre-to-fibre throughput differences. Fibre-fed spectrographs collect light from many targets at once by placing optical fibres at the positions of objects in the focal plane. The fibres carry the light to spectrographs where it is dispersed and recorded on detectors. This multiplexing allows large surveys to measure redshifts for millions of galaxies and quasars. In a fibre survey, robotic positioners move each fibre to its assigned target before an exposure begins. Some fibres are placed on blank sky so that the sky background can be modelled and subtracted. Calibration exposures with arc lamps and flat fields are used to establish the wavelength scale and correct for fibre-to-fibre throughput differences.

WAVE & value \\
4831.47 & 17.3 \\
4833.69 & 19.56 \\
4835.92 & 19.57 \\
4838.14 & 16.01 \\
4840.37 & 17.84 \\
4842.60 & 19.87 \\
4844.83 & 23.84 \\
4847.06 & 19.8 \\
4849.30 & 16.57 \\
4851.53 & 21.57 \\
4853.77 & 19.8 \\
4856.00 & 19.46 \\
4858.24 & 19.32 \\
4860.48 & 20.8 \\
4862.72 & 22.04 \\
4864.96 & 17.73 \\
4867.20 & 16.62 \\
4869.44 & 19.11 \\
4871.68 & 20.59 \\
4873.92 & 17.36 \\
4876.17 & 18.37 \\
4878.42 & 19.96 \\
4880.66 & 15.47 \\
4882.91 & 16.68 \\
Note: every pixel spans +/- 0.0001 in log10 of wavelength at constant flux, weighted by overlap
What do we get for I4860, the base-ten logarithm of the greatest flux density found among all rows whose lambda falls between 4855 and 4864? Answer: 1.34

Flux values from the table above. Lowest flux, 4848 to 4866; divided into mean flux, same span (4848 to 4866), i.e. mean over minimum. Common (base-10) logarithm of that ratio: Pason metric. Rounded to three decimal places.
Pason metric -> 0.074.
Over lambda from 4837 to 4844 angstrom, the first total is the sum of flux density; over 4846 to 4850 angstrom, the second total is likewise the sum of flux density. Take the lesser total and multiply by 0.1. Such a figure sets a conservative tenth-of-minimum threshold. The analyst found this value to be 3.6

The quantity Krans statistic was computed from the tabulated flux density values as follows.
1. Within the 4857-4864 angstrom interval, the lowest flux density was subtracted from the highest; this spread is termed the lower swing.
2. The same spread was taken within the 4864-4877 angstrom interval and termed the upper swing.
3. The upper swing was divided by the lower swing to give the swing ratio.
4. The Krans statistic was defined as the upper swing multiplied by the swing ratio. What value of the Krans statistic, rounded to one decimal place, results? 5.8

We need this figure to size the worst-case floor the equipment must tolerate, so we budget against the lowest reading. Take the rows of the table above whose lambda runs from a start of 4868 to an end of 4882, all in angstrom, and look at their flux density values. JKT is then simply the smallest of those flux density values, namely 15.47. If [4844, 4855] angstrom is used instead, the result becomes 16.57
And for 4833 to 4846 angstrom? 16.01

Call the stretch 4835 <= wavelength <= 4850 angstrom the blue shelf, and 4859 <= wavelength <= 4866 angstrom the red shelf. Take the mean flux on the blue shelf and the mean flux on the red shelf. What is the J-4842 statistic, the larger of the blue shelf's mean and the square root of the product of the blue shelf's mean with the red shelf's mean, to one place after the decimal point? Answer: 19.6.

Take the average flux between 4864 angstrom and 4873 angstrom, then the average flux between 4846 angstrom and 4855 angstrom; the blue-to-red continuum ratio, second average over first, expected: 1.05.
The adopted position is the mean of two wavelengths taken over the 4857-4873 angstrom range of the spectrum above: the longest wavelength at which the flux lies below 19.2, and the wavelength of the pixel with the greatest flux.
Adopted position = 4866.1 angstrom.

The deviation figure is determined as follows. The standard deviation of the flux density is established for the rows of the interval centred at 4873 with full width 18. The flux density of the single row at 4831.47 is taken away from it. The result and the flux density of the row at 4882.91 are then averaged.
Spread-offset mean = 0.5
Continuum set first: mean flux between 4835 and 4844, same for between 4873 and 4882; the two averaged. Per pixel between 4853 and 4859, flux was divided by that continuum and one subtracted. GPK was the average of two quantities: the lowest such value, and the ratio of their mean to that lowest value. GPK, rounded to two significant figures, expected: 0.62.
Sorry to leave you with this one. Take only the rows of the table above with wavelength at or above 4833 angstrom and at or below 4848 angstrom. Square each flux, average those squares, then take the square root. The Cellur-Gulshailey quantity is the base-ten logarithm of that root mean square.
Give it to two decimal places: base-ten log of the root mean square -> 1.29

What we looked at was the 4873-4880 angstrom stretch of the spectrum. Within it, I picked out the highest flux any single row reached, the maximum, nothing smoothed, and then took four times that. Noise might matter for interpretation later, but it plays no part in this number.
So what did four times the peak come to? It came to 80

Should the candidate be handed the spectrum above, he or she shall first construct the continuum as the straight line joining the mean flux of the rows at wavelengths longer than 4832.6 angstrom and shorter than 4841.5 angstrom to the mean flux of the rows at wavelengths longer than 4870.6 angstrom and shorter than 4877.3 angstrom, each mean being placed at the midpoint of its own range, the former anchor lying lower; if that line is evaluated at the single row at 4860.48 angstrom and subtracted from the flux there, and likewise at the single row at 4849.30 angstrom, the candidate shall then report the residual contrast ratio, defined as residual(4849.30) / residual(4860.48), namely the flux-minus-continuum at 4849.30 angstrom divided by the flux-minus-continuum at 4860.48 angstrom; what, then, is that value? -0.83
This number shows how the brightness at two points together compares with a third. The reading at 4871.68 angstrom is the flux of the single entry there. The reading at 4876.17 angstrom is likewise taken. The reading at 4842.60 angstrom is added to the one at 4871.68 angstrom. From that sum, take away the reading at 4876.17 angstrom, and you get 22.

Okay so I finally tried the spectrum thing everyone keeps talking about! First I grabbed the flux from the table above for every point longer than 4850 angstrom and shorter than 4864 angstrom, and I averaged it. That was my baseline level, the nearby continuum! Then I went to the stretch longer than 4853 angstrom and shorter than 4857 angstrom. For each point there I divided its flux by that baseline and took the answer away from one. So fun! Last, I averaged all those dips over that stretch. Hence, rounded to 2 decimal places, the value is 0.04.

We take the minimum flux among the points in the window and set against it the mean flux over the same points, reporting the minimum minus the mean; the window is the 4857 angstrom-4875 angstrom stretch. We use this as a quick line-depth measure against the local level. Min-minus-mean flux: -2.6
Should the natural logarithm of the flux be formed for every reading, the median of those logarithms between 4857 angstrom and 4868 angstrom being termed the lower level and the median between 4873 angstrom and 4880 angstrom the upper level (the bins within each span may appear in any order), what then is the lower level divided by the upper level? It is 1.02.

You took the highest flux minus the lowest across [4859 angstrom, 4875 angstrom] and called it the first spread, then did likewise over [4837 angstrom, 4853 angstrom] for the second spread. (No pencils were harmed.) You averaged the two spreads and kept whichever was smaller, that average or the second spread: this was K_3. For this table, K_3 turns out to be 6.6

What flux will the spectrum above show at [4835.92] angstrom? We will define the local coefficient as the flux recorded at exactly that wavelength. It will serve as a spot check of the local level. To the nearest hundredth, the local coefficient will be 19.57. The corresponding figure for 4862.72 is 22.04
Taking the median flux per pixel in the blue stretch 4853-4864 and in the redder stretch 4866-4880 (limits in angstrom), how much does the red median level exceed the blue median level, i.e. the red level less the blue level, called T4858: -1.1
